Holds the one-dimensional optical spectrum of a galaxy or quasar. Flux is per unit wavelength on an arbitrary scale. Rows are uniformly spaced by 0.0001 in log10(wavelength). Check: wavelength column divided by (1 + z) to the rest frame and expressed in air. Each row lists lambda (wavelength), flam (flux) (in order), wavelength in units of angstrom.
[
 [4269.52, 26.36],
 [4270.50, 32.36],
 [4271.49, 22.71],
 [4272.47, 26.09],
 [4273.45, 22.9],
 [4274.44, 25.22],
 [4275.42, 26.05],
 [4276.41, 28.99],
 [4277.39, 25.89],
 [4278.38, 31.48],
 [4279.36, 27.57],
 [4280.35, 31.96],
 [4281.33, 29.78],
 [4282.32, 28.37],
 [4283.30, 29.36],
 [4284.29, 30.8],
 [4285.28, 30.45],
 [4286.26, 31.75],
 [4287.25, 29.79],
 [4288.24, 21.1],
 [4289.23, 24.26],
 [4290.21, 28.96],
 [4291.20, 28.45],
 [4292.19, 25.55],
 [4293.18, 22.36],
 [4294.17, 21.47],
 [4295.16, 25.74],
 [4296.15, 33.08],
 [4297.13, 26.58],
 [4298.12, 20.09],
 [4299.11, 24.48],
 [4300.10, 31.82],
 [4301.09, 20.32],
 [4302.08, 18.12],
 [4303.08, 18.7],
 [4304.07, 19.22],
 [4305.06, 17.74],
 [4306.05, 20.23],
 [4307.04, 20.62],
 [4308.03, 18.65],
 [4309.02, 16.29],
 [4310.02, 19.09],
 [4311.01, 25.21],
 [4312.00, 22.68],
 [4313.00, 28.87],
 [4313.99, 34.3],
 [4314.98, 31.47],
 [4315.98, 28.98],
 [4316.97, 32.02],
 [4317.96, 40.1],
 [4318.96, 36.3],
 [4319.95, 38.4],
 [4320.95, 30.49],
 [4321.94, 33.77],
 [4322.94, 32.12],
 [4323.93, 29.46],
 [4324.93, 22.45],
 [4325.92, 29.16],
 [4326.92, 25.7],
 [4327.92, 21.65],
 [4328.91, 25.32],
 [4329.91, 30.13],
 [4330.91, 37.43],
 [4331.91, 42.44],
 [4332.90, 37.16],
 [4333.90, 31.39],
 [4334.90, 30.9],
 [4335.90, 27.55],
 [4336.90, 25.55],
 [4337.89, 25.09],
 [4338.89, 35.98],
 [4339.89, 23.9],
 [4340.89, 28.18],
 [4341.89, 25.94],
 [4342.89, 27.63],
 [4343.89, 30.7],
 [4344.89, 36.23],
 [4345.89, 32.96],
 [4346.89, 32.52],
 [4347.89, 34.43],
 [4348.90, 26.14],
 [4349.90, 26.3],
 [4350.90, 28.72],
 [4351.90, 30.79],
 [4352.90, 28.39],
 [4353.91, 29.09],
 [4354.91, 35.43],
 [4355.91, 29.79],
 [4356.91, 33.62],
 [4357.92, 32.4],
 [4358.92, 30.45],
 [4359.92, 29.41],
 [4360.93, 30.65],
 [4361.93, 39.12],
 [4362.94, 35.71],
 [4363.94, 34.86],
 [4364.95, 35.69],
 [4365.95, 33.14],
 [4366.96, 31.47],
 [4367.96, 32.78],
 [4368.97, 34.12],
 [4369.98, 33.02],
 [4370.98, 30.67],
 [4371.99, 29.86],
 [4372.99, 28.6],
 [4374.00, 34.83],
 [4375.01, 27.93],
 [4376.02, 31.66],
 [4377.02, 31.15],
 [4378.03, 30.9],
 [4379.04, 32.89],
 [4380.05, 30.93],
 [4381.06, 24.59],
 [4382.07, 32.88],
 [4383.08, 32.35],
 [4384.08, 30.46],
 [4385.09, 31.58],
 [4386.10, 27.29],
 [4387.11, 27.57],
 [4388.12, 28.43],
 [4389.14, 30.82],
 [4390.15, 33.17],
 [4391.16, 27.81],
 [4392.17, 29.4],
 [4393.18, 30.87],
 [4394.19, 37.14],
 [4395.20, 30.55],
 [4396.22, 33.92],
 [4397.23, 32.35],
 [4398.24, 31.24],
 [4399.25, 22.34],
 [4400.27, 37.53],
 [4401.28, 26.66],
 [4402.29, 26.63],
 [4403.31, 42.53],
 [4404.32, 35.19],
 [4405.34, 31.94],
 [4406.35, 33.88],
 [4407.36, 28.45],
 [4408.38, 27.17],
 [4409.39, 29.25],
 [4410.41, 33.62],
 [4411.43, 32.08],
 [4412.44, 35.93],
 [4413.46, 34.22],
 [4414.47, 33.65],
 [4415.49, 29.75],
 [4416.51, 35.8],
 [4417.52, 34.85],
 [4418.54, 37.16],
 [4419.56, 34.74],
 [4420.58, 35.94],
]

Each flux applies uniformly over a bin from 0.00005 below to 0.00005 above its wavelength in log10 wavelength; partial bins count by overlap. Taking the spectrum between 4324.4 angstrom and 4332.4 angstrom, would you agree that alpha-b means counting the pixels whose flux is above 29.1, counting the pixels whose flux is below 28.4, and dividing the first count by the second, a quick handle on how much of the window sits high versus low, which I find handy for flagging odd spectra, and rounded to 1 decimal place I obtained 1.0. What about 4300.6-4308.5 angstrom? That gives 0.0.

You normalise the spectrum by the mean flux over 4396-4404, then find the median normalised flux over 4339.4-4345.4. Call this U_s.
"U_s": 0.88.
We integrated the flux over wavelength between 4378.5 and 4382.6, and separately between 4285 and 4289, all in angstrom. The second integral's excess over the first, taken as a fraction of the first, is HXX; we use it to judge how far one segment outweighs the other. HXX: -0.1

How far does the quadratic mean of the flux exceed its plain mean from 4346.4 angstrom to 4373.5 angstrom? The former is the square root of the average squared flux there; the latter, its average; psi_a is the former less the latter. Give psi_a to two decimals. 0.14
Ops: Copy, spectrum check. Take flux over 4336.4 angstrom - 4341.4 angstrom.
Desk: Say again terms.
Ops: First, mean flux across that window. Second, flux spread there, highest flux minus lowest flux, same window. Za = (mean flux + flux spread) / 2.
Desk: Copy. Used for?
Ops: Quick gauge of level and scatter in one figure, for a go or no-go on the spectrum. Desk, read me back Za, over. 19.9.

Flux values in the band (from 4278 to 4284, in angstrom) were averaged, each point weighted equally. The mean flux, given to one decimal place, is 29.8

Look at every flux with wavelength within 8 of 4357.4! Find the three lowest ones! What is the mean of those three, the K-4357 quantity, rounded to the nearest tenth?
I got 27.8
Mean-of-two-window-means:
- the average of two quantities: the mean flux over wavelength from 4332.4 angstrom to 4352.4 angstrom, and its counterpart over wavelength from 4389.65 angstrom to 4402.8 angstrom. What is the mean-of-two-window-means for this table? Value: 30.3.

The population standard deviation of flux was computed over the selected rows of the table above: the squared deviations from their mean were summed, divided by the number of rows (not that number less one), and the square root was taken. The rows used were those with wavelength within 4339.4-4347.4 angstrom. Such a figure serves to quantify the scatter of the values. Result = 3.8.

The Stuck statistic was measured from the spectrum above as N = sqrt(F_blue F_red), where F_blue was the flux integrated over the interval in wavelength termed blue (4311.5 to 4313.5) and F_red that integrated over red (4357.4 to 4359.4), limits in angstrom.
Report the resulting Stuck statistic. 57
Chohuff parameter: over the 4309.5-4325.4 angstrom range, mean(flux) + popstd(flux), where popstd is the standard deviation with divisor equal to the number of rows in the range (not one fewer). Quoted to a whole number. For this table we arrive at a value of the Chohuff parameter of 36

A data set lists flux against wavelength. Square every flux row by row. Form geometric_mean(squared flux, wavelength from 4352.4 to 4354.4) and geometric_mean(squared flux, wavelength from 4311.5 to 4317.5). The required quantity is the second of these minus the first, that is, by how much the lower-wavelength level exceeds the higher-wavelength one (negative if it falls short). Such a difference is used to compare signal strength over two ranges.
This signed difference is 43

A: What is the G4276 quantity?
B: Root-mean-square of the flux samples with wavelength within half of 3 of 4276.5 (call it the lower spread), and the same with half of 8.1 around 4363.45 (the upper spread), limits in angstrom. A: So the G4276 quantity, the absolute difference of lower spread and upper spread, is 6.9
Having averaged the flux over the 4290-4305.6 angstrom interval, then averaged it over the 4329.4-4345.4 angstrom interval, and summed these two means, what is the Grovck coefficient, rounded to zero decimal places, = 55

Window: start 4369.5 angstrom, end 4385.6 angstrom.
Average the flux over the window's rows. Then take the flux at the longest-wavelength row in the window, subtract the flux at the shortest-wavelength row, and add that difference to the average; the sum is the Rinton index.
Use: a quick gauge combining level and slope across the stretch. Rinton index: 29.5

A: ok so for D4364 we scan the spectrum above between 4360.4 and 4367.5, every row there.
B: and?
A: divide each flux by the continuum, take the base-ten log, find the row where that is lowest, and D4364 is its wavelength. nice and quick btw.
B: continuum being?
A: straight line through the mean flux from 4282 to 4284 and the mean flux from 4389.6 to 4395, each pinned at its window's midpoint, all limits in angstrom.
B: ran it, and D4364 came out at 4360.93 angstrom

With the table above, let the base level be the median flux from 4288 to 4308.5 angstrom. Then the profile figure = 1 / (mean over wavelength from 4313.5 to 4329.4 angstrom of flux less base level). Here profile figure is 0.108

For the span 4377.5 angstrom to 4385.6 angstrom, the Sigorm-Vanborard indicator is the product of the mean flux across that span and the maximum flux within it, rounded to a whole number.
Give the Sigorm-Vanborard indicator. 1014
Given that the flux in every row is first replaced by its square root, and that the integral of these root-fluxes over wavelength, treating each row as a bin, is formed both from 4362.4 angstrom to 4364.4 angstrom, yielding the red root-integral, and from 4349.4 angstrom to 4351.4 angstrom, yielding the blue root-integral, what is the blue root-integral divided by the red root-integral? 0.88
